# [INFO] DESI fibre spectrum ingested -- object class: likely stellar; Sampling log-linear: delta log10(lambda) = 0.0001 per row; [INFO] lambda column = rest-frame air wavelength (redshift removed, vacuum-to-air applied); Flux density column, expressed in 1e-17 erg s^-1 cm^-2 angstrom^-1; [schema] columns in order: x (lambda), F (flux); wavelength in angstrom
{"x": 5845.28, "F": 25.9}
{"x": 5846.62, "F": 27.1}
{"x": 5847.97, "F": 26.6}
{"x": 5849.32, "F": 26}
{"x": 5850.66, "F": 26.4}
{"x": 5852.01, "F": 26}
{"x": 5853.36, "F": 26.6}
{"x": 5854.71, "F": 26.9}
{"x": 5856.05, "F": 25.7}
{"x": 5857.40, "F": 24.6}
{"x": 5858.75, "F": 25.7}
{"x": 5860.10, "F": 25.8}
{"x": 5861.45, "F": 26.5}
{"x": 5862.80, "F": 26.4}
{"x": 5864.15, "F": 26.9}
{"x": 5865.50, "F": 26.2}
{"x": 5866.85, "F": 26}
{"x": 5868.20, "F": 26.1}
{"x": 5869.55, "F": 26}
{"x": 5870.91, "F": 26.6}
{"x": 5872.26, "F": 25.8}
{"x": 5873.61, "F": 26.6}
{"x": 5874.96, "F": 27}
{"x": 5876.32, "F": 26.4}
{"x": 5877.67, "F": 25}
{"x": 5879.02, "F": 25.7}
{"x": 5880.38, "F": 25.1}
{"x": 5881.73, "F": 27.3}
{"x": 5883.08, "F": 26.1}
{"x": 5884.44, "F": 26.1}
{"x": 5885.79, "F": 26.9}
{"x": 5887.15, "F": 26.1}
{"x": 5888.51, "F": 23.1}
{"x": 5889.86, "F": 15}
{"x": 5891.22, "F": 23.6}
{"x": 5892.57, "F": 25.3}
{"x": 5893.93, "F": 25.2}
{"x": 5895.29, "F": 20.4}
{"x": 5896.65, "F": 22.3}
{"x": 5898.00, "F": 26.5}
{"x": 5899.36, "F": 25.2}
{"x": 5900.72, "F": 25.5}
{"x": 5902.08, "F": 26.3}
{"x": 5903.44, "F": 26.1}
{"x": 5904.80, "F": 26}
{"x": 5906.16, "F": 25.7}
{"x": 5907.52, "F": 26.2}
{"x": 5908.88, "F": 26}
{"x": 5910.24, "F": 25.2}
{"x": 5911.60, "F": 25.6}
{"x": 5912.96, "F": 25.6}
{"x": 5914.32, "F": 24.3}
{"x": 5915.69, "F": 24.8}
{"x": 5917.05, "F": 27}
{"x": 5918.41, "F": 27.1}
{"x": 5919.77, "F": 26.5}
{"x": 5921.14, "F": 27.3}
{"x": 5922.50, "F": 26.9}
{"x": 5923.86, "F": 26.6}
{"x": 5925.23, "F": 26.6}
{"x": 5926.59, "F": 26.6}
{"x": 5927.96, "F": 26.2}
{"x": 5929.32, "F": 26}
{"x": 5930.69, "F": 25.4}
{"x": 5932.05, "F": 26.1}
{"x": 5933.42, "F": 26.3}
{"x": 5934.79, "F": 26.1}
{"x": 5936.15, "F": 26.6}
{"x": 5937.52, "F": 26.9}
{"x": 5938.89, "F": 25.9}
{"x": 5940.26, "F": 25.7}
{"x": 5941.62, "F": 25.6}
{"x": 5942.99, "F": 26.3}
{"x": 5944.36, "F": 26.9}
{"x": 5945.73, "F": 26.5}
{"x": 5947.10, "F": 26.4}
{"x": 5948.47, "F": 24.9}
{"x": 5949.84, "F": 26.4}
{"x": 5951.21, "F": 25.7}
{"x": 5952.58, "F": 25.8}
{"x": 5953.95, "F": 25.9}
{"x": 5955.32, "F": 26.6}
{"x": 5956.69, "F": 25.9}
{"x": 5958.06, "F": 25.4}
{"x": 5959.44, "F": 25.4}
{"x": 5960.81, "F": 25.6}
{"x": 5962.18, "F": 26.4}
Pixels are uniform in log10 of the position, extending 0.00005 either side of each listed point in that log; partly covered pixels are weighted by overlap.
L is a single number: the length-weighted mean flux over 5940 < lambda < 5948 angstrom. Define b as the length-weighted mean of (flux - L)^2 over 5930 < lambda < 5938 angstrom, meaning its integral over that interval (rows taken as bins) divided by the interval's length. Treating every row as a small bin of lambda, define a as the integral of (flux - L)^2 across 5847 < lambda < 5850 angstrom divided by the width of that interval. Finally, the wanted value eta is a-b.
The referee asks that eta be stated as -0.1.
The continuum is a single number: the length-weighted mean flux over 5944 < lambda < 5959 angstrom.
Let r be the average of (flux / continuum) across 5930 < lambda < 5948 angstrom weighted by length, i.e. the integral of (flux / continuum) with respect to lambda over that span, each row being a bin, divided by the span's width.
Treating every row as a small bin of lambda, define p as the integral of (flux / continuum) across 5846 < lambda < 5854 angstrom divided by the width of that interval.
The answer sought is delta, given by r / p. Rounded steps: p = 1.02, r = 1.01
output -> 0.99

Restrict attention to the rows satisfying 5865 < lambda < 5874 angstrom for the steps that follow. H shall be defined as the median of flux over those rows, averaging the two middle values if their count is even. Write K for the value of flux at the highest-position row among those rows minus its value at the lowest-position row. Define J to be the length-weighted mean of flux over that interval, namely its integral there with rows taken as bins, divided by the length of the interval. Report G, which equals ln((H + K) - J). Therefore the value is -1.1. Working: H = 26.1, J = 26.2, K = 0.4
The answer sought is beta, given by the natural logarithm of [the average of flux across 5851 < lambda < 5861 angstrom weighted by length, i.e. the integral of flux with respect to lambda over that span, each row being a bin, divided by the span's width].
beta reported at 3.26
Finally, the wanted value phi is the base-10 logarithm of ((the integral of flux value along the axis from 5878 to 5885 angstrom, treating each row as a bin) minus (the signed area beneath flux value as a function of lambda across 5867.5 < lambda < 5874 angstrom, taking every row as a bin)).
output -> 1.07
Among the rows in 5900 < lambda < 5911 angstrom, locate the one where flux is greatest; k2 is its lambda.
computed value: 5902.08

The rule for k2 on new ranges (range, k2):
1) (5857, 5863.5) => 5861.45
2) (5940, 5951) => 5944.36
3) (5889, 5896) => 5892.57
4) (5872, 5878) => 5874.96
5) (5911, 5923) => 5921.14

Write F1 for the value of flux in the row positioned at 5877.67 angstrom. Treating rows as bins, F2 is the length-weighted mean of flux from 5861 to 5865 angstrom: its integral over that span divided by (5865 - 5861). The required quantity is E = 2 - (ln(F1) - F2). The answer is 25.4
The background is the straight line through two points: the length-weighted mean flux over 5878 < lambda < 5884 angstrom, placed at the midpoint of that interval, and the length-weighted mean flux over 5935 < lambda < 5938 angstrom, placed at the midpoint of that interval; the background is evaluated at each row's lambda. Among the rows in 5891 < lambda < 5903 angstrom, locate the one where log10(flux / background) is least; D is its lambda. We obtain 5895.29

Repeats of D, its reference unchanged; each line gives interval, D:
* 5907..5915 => 5914.32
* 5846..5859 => 5857.40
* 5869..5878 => 5877.67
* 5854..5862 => 5857.40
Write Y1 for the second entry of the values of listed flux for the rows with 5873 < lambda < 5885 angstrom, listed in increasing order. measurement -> 25.1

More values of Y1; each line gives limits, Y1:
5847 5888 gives 25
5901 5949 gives 24.8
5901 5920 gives 24.8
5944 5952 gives 25.7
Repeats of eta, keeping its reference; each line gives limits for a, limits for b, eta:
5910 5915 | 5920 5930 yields 1.2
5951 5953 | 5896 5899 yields -6.8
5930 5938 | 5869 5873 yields 0.1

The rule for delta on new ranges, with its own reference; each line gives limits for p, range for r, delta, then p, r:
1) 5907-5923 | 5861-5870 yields 1.01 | 1.00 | 1.01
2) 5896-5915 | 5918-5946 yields 1.04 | 0.98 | 1.01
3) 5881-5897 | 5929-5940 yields 1.09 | 0.92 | 1.01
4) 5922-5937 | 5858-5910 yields 0.96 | 1.01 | 0.98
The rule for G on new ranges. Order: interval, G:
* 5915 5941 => 0.1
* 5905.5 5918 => 0.2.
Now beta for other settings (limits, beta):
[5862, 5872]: 3.27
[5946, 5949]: 3.25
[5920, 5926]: 3.29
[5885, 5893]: 3.15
